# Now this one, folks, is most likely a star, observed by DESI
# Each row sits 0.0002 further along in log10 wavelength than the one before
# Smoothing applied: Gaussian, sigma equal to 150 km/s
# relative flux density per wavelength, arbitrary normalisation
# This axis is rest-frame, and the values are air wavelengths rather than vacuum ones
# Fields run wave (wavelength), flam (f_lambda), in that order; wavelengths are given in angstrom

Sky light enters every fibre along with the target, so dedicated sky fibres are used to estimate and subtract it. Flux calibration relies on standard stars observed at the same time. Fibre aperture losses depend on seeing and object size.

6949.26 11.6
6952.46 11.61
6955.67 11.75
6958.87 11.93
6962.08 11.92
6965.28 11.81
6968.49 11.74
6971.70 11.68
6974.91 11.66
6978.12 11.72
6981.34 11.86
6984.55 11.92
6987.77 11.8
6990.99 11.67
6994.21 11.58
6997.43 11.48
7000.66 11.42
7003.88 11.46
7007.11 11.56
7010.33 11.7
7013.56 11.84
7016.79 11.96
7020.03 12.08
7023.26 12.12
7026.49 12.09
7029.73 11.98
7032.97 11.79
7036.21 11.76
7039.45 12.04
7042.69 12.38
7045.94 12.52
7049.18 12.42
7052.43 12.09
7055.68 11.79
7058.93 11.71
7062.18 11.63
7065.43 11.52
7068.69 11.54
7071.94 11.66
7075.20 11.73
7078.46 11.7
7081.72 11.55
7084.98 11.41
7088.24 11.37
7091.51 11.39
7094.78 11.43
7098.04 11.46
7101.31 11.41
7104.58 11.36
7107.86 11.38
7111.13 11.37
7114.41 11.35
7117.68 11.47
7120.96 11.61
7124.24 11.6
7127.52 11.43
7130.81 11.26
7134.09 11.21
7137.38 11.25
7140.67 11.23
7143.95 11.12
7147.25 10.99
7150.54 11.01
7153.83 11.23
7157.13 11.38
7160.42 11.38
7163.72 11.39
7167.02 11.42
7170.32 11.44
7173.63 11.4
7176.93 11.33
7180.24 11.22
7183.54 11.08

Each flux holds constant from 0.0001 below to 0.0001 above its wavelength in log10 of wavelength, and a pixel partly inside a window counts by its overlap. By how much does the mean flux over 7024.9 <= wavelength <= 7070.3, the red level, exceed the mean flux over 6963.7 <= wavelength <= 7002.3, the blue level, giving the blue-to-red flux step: 0.3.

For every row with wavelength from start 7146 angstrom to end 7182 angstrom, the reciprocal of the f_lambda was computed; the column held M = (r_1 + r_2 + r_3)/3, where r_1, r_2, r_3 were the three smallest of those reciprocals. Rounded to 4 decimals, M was 0.0876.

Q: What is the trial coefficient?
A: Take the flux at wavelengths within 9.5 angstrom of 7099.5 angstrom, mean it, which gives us 11.4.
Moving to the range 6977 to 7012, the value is 11.7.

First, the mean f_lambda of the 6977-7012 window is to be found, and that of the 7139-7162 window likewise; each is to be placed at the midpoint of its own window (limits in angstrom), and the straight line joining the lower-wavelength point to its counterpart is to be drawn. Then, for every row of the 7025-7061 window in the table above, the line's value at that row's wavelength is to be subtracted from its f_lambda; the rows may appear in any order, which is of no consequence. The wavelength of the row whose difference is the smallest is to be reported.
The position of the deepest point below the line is 7036.21 angstrom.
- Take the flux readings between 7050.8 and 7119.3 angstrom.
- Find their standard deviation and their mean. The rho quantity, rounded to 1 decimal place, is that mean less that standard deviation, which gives 11.4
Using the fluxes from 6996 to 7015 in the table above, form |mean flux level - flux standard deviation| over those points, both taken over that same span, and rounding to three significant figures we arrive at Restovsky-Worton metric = 11.4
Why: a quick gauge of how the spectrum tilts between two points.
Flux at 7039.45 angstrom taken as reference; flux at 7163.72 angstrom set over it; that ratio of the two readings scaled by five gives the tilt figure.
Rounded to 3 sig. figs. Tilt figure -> 4.73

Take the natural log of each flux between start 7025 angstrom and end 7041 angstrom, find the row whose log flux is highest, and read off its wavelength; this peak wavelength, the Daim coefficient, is 7026.49 angstrom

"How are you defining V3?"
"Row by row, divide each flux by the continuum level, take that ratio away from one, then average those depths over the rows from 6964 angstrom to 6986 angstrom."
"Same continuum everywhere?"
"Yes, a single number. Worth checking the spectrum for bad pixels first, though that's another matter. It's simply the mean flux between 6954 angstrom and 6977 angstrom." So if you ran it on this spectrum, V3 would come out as 0.001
